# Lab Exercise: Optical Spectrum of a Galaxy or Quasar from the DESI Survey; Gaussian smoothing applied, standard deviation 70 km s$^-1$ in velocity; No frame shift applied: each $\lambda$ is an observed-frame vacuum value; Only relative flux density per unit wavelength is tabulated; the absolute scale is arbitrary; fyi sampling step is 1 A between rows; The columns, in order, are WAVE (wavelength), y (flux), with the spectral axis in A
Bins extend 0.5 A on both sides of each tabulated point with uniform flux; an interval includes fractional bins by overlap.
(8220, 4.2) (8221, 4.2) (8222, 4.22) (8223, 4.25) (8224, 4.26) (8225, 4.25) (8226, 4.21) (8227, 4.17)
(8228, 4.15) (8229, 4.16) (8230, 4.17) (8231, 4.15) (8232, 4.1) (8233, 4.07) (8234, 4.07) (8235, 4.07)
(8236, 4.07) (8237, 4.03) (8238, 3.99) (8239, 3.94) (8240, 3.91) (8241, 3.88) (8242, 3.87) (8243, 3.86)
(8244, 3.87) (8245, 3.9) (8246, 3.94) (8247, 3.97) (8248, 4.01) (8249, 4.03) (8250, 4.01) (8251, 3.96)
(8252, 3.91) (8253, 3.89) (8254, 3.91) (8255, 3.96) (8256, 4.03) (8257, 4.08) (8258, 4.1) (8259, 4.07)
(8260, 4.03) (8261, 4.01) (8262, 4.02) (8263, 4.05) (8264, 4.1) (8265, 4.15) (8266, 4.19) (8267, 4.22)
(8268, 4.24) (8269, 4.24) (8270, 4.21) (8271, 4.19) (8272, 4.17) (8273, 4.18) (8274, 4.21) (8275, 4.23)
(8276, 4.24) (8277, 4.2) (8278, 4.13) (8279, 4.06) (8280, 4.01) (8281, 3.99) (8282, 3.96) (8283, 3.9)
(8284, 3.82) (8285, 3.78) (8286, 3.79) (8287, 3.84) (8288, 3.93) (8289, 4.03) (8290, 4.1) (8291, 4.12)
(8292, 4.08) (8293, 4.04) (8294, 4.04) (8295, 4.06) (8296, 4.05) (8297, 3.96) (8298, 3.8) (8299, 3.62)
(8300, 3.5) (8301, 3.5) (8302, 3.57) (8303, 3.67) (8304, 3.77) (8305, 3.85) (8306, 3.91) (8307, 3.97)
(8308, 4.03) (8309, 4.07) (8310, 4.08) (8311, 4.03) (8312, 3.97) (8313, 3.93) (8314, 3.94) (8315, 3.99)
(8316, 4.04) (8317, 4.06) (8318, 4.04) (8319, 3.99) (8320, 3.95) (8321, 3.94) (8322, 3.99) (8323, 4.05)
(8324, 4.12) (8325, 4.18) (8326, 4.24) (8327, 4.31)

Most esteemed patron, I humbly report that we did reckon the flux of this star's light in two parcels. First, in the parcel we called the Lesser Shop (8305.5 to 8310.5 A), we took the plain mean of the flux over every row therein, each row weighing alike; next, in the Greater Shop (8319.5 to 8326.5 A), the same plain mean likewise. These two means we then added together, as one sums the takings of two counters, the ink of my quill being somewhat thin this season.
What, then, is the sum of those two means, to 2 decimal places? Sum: 8.08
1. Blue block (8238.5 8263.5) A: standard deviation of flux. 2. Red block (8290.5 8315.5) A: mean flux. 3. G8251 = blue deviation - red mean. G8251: -3.83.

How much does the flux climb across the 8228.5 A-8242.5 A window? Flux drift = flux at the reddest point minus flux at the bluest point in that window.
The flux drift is -0.29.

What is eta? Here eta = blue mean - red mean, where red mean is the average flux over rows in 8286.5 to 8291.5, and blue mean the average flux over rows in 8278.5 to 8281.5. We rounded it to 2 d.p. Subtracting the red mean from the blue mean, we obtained 0.02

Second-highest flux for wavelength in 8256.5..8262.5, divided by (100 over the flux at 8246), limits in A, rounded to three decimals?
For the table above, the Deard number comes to 0.161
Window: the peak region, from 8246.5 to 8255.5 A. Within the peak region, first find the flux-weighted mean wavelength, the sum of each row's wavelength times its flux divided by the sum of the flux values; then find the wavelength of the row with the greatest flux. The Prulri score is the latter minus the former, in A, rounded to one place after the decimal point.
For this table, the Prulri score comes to -2.0 A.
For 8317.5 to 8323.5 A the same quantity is 2.5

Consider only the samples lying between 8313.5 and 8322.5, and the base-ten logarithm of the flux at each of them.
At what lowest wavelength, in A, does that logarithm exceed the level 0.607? 8317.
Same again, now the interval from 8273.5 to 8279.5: 8274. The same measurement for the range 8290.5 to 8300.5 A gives 8291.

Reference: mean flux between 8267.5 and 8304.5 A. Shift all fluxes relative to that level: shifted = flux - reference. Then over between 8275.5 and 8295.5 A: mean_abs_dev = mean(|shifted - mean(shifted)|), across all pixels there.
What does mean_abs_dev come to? 0.104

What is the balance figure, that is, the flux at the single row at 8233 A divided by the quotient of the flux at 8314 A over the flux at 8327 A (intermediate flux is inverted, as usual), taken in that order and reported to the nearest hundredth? 4.45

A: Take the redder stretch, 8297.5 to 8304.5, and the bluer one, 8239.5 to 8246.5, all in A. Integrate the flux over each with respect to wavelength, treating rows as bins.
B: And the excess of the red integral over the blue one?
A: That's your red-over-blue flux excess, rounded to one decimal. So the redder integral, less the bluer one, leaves -1.8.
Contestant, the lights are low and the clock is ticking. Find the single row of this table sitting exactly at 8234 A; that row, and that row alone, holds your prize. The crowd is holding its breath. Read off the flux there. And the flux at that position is 4.07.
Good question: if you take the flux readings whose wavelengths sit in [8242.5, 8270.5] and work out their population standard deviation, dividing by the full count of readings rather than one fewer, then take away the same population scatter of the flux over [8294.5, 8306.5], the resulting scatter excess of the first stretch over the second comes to -0.08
